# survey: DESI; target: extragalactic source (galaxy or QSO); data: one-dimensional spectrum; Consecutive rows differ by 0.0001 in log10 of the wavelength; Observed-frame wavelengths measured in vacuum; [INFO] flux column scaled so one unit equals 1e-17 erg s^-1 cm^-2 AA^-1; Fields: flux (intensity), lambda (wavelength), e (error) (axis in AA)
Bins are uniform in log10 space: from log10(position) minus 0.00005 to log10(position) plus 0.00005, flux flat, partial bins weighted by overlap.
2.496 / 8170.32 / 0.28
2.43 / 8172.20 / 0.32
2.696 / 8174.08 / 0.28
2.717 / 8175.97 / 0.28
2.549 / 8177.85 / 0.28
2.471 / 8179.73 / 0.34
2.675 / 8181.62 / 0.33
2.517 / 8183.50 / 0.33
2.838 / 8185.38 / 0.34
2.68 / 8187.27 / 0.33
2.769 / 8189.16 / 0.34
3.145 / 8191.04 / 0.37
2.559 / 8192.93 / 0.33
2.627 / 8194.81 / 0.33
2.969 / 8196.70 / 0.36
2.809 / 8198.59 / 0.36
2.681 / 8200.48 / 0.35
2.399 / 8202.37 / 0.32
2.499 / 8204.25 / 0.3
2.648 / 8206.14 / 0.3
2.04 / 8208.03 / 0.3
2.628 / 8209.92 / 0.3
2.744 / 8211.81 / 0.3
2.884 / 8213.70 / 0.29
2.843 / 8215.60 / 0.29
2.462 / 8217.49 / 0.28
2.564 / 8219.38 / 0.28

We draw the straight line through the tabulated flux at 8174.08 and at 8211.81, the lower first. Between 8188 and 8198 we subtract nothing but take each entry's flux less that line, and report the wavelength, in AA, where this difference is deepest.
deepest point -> 8192.93 AA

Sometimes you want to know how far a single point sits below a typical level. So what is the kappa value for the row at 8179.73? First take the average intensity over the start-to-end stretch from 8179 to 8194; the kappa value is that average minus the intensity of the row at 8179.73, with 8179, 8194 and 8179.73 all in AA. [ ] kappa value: 0.24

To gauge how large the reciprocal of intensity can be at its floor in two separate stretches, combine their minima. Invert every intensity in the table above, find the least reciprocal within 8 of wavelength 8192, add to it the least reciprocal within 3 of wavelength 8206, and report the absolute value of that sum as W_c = 0.70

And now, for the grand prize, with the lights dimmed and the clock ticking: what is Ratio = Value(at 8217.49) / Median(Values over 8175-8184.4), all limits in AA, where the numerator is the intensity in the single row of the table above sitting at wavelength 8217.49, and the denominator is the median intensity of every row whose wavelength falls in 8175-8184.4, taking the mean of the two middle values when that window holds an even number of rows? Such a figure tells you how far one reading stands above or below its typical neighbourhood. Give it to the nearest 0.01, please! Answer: 0.97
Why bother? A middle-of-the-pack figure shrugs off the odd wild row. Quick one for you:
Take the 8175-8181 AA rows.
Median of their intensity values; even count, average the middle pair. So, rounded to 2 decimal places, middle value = 2.55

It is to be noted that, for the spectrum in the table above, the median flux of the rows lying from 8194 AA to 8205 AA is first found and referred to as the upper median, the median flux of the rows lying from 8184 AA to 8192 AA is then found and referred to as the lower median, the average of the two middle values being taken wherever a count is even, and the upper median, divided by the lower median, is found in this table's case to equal 0.95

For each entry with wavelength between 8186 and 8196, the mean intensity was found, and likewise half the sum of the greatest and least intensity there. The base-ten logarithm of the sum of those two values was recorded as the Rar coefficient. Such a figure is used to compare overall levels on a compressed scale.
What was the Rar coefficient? 0.749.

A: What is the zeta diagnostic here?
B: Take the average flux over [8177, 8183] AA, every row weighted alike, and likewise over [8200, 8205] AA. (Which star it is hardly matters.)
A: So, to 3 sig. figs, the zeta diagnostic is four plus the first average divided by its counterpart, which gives 5.02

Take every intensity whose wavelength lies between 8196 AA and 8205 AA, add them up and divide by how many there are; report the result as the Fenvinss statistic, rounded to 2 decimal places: 2.67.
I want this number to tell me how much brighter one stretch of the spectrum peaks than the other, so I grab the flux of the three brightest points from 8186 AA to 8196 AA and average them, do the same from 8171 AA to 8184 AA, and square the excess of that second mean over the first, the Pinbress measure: 0.028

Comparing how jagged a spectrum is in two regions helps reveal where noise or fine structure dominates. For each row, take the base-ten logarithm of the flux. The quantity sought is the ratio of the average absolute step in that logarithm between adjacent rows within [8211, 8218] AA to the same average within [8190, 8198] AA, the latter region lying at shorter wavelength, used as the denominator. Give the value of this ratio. 0.6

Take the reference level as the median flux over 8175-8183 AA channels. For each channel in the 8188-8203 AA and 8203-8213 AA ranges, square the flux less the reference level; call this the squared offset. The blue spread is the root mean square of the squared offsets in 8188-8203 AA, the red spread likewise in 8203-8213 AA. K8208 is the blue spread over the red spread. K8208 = 0.77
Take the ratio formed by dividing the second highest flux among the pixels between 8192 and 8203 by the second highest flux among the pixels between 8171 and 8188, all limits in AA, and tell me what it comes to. 1.03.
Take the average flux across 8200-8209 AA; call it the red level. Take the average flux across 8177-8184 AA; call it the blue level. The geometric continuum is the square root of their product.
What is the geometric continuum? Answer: 2.50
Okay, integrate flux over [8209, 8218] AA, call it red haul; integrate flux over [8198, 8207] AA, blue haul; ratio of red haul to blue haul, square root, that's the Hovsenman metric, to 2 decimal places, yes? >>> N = 1.02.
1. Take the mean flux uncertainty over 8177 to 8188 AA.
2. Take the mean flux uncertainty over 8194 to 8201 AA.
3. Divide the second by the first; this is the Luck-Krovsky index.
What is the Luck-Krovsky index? 1.08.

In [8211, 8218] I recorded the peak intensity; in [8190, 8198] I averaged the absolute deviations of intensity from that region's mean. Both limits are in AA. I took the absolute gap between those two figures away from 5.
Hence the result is 2.35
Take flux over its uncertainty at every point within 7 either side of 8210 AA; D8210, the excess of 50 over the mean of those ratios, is 41.2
